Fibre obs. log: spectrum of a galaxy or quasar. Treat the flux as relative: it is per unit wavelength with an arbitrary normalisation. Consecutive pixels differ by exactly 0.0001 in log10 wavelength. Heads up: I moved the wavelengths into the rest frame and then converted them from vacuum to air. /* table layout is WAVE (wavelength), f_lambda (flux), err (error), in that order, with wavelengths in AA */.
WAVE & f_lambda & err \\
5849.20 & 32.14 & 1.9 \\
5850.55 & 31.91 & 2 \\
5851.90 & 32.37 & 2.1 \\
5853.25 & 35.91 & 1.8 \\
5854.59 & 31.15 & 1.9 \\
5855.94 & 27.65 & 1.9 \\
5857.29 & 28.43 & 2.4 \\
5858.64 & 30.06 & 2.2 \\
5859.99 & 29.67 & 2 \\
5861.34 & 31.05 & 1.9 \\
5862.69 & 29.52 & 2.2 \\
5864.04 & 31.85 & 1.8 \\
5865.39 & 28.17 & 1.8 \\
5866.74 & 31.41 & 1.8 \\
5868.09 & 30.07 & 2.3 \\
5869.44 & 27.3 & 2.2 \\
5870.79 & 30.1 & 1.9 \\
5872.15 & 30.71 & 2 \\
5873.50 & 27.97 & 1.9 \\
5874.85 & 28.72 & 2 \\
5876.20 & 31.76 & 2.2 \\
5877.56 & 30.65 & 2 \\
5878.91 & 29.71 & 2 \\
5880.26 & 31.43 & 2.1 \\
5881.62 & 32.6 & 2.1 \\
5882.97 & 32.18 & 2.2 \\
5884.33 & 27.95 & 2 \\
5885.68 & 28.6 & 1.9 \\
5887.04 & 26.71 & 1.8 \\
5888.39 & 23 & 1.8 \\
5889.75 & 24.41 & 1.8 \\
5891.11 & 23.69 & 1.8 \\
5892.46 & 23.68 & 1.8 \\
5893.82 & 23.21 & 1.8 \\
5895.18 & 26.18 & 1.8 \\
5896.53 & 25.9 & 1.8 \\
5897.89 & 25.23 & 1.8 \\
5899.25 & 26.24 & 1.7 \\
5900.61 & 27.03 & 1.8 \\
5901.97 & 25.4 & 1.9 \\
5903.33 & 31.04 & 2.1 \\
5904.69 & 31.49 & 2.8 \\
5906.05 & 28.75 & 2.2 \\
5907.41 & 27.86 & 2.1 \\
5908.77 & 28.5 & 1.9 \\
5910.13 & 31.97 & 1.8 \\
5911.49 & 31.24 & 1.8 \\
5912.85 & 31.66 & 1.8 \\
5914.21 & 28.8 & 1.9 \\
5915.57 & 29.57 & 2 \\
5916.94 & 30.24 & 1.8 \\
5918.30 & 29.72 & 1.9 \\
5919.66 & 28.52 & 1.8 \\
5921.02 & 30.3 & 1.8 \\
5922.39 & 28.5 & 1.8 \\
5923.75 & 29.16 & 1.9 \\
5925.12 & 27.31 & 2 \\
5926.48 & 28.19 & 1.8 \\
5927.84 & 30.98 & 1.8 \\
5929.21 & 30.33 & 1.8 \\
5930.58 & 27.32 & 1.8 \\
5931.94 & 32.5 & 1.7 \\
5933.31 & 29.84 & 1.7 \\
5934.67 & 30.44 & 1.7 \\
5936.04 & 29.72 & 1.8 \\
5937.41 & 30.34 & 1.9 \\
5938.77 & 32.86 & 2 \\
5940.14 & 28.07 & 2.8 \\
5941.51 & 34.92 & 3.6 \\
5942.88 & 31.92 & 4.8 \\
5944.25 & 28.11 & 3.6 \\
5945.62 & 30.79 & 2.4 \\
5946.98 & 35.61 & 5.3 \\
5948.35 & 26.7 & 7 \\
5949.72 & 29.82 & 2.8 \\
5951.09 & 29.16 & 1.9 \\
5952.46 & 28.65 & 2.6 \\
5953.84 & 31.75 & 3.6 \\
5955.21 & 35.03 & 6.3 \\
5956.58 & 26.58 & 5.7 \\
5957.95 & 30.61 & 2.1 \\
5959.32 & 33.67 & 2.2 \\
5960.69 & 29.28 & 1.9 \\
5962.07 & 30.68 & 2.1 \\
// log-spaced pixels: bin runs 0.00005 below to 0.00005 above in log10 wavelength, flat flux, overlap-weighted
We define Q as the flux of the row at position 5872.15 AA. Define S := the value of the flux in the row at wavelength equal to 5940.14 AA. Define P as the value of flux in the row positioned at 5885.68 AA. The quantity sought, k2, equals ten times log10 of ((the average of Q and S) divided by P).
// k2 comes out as 0.1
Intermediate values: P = 28.6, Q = 30.71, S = 28.07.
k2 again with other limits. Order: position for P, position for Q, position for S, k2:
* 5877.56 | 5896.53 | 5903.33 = -0.3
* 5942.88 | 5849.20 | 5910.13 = 0.0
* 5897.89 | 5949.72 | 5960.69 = 0.7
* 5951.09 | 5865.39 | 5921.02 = 0.0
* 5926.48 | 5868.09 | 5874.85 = 0.2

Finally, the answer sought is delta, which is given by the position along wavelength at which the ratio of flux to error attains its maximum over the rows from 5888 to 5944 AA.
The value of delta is 5931.94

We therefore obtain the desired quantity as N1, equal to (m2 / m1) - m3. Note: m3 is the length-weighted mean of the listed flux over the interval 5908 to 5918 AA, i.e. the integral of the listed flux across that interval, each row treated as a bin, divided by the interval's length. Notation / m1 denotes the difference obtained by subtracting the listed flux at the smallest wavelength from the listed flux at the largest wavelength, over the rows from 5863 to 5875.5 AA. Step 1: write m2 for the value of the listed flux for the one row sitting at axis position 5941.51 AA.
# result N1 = -41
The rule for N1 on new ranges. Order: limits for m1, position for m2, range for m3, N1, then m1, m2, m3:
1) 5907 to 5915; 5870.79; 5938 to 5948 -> 0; 0.94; 30.1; 31.6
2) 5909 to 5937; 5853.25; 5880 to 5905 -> -43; -2.25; 35.91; 27.0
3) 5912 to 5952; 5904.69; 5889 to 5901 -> -38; -2.50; 31.49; 25.0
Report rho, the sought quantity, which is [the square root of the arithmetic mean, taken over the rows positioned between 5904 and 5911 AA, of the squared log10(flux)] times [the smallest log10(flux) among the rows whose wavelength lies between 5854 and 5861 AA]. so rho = 2.12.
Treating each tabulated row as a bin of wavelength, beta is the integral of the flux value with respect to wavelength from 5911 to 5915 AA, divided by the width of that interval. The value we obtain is 30.5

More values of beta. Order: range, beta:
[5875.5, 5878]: 31.2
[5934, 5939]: 30.7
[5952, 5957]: 30.8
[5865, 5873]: 29.6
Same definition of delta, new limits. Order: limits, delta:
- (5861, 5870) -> 5864.04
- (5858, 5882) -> 5864.04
